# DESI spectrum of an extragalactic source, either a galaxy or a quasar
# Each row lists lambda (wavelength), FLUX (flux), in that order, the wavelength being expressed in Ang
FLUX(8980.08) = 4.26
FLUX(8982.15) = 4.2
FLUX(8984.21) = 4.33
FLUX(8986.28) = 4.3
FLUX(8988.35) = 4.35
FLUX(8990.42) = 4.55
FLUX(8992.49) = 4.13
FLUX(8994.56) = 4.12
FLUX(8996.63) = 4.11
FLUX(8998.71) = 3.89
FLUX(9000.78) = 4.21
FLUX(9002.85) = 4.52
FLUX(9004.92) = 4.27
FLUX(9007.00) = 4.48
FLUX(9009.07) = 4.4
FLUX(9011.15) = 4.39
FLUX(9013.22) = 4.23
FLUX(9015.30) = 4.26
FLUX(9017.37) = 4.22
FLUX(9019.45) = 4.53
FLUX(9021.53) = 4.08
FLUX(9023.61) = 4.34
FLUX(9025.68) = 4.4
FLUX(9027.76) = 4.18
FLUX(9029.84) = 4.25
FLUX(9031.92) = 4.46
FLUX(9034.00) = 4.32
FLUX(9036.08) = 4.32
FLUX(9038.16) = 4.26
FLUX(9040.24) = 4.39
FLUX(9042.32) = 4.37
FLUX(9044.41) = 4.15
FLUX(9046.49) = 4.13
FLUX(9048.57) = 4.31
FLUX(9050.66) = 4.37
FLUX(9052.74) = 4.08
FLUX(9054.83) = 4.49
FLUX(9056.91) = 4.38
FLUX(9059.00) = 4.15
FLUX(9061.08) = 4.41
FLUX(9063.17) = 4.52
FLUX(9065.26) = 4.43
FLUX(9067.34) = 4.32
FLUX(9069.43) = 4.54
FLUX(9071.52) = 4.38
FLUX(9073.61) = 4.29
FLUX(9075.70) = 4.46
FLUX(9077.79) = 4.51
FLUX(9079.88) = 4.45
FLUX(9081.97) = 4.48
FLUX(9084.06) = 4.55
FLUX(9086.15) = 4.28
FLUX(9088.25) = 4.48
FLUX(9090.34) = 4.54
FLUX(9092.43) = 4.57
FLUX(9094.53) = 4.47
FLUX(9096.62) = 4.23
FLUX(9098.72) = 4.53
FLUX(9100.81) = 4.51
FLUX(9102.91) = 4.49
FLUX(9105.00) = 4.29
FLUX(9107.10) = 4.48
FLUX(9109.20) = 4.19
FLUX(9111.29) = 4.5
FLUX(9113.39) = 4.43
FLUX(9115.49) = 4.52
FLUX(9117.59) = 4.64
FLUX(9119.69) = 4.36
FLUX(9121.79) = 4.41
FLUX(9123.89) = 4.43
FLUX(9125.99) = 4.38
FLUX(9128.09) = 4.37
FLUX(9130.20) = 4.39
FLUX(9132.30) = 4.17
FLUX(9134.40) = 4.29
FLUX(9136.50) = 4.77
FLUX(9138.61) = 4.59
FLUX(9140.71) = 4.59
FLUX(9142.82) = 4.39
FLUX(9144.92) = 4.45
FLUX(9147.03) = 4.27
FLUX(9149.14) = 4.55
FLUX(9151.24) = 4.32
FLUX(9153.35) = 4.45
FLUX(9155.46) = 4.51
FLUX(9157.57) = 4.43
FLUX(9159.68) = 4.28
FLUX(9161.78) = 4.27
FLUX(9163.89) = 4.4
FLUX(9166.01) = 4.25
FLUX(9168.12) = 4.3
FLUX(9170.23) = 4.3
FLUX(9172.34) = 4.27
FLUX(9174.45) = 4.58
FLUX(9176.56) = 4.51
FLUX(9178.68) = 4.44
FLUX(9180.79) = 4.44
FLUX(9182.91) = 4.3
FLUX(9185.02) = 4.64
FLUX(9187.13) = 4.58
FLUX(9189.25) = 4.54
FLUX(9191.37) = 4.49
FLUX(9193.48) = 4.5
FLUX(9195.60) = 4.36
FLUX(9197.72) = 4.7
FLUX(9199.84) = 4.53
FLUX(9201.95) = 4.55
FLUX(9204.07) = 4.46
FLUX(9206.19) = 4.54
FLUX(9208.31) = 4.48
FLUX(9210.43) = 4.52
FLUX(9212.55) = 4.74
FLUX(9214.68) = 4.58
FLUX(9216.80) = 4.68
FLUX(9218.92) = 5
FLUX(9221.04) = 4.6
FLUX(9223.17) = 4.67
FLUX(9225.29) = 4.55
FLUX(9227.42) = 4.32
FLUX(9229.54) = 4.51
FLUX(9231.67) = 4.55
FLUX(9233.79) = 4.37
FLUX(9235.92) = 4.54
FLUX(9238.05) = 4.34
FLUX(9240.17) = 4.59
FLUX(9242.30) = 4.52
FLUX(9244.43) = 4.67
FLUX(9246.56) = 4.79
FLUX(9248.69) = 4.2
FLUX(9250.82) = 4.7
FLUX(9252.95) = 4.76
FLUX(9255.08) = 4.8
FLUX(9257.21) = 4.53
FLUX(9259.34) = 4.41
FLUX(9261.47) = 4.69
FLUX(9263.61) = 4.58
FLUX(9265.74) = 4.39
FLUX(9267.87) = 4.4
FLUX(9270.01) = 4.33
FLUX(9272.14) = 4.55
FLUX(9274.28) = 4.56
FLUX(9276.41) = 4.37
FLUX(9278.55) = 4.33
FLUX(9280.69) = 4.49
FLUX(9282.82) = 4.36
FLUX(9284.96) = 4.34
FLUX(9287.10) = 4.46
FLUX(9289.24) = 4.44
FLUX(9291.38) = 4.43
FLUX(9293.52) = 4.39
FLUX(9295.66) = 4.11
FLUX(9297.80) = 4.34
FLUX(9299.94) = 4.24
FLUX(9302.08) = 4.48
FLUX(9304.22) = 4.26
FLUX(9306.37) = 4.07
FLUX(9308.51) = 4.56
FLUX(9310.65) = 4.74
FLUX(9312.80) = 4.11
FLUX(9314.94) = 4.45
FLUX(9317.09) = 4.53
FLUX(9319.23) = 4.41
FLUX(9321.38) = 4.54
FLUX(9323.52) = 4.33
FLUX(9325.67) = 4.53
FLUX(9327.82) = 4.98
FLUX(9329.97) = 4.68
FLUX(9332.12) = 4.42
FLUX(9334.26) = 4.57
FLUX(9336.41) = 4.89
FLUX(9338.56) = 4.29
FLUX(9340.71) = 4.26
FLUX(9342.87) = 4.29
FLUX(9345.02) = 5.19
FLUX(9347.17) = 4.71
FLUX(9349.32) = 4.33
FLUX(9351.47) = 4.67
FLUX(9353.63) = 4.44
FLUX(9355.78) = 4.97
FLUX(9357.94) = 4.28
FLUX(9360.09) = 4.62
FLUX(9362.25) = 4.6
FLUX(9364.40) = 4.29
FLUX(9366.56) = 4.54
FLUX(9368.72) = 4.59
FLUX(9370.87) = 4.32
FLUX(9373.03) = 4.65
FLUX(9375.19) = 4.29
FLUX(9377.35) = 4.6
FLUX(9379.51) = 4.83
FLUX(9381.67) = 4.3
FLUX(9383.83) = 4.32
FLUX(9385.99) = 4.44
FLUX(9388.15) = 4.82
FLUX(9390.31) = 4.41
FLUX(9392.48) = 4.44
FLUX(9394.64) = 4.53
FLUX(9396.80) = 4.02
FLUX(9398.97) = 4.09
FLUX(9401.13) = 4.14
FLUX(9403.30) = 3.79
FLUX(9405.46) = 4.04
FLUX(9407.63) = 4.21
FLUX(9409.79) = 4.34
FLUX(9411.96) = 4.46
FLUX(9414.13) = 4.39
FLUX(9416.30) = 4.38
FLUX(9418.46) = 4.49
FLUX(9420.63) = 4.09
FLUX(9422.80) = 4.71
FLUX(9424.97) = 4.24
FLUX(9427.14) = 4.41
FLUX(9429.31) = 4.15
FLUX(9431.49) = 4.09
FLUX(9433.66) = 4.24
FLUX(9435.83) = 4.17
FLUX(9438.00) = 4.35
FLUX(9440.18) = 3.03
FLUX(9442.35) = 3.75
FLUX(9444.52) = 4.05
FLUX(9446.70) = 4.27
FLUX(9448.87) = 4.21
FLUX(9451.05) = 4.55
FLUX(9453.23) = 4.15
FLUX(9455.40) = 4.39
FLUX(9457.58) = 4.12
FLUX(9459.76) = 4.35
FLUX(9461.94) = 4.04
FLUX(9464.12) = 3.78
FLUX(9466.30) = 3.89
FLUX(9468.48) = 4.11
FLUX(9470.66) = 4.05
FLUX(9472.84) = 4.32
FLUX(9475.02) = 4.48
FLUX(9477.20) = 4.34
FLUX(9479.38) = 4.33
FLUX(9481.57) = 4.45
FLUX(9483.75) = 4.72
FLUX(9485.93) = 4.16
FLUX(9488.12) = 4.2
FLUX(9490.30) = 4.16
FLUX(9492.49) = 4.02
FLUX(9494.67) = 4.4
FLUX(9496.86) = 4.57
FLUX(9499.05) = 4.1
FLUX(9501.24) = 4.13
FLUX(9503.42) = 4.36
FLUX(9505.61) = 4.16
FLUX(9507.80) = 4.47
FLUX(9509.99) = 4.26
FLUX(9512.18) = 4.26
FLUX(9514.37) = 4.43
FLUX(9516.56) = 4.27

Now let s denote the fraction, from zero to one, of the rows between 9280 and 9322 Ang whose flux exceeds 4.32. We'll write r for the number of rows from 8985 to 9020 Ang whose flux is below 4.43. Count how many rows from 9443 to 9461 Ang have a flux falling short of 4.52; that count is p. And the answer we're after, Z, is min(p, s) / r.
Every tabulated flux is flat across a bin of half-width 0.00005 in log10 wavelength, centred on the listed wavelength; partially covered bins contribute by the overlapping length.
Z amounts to 0.058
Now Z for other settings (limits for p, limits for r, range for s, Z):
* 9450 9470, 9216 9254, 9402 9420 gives 0.156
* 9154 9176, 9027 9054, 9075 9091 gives 0.073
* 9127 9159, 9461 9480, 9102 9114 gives 0.083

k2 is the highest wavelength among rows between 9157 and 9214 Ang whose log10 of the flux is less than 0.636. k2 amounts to 9182.91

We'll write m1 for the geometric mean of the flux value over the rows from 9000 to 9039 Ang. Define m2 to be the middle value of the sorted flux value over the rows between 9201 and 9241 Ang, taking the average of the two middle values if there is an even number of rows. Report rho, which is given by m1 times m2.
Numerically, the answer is 19.7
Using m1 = 4.32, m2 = 4.55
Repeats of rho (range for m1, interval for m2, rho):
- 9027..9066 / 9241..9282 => 19.5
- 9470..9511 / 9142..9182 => 18.9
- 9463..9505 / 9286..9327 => 18.8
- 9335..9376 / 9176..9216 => 20.5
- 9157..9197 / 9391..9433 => 18.7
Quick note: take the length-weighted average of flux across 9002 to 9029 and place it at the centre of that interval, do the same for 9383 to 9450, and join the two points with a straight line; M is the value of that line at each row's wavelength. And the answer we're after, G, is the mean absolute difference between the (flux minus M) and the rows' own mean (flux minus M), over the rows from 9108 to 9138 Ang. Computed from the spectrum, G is 0.11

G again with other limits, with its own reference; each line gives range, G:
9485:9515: 0.13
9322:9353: 0.23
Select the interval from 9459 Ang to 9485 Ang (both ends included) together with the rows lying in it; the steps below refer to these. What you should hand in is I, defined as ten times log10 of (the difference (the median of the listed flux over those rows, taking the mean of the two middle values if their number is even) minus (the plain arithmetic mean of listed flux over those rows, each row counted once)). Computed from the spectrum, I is -11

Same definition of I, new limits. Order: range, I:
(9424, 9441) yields -9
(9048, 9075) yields -17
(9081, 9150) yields -16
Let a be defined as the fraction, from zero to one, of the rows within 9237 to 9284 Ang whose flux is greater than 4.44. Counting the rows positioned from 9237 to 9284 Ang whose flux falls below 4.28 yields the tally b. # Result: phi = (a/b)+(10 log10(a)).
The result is -2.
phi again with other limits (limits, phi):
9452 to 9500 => -7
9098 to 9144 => -3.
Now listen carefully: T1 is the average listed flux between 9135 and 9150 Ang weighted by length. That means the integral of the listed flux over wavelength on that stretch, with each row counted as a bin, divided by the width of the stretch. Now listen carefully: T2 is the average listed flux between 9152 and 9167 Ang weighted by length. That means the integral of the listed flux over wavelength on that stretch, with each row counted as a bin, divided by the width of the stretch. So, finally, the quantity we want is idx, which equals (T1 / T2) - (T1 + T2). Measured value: -7.84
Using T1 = 4.51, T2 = 4.37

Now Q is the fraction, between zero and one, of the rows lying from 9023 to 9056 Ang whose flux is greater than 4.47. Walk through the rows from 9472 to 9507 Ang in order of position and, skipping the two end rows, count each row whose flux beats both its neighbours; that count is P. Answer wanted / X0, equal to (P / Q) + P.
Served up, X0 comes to 85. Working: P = 5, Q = 0.06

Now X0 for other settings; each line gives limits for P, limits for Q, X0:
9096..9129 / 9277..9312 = 25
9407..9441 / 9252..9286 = 18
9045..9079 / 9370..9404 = 17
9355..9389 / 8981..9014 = 25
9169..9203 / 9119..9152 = 20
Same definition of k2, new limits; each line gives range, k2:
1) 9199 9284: 9248.69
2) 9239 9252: 9248.69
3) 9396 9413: 9407.63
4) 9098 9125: 9109.20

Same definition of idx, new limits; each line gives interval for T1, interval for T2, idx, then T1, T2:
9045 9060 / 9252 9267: -7.93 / 4.27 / 4.59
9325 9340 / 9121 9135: -7.91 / 4.62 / 4.35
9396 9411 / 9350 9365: -7.75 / 4.09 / 4.56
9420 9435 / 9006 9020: -7.65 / 4.28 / 4.35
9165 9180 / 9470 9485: -7.78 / 4.38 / 4.39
